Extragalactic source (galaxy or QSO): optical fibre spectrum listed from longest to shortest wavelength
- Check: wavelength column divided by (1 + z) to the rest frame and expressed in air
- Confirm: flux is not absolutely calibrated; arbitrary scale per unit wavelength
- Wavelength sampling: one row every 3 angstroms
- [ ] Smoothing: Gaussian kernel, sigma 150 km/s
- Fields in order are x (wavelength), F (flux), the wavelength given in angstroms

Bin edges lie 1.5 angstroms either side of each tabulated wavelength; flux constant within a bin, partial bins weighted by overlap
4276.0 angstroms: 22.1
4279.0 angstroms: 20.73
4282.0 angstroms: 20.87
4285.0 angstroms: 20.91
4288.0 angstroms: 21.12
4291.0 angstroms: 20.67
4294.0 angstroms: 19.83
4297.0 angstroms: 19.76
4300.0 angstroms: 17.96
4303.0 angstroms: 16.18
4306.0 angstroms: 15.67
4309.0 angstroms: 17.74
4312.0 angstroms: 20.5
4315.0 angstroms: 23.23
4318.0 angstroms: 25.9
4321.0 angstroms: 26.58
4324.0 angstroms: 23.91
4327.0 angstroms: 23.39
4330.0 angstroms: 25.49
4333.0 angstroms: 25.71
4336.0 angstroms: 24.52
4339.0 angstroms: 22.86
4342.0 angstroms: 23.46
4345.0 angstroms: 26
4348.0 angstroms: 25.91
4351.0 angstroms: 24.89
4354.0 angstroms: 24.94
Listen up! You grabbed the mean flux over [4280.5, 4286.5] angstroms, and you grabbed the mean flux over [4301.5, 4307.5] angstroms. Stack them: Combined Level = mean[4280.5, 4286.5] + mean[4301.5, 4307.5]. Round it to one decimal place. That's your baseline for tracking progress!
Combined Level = 36.8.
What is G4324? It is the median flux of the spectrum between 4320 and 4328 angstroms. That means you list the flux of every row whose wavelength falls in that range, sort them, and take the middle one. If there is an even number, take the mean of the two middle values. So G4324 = 23.9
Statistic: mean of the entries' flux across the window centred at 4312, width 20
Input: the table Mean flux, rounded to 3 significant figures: 20.8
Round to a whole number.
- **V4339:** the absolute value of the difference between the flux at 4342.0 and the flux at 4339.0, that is 1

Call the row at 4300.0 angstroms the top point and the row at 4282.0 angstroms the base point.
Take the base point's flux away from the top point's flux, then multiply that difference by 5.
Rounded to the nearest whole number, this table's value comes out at -15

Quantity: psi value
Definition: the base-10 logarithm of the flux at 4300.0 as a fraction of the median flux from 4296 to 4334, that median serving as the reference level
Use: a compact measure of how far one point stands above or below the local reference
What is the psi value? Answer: -0.11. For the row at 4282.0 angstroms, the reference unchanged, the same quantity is -0.05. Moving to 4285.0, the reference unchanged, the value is -0.05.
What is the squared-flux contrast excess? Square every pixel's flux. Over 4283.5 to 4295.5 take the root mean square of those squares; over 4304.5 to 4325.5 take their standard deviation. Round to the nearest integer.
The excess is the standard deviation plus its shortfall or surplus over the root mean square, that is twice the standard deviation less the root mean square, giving -102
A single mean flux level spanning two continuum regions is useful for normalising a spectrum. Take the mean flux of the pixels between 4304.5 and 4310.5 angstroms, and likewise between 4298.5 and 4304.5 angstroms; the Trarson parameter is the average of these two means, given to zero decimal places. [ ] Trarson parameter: 17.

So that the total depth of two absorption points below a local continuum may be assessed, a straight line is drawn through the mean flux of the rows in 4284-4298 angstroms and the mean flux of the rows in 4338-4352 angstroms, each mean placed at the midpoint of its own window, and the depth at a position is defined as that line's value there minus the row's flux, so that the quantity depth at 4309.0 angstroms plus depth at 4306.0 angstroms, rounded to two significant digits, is 10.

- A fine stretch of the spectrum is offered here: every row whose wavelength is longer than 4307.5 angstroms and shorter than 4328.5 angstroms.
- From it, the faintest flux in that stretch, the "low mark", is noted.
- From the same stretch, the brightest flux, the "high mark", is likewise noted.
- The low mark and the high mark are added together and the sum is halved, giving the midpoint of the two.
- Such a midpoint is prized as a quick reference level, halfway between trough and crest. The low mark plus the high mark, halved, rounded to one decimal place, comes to 22.2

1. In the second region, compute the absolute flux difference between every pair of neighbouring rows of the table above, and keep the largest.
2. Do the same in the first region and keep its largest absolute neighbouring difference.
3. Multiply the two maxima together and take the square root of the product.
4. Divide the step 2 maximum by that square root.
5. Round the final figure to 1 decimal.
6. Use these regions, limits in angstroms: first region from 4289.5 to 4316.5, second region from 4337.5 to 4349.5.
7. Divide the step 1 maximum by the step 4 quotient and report 2.4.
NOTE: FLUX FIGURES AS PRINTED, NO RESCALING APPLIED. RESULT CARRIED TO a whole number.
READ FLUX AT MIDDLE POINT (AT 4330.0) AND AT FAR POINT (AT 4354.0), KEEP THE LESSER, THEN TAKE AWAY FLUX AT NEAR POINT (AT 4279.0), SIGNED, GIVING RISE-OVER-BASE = 4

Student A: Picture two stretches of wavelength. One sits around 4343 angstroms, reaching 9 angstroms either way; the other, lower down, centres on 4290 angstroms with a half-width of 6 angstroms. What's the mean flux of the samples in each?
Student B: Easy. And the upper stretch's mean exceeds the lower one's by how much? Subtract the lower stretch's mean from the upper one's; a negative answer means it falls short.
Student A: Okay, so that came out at 4.0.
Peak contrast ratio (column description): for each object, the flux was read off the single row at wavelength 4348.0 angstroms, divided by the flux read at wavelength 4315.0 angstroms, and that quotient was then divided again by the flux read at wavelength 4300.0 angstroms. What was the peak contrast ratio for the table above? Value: 0.062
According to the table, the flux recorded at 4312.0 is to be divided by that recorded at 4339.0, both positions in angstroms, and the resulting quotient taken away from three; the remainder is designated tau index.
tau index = 2.10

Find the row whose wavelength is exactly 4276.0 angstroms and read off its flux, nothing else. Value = 22.1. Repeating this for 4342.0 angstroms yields 23.46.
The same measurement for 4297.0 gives 19.76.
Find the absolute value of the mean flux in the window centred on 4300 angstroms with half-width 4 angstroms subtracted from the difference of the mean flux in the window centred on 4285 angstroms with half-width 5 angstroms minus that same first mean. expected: 15.0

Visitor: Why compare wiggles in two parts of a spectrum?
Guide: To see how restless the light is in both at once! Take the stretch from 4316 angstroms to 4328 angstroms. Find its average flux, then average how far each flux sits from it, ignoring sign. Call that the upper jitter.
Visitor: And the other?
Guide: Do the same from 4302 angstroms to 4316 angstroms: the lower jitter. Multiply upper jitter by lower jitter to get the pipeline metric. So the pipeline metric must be 3.3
